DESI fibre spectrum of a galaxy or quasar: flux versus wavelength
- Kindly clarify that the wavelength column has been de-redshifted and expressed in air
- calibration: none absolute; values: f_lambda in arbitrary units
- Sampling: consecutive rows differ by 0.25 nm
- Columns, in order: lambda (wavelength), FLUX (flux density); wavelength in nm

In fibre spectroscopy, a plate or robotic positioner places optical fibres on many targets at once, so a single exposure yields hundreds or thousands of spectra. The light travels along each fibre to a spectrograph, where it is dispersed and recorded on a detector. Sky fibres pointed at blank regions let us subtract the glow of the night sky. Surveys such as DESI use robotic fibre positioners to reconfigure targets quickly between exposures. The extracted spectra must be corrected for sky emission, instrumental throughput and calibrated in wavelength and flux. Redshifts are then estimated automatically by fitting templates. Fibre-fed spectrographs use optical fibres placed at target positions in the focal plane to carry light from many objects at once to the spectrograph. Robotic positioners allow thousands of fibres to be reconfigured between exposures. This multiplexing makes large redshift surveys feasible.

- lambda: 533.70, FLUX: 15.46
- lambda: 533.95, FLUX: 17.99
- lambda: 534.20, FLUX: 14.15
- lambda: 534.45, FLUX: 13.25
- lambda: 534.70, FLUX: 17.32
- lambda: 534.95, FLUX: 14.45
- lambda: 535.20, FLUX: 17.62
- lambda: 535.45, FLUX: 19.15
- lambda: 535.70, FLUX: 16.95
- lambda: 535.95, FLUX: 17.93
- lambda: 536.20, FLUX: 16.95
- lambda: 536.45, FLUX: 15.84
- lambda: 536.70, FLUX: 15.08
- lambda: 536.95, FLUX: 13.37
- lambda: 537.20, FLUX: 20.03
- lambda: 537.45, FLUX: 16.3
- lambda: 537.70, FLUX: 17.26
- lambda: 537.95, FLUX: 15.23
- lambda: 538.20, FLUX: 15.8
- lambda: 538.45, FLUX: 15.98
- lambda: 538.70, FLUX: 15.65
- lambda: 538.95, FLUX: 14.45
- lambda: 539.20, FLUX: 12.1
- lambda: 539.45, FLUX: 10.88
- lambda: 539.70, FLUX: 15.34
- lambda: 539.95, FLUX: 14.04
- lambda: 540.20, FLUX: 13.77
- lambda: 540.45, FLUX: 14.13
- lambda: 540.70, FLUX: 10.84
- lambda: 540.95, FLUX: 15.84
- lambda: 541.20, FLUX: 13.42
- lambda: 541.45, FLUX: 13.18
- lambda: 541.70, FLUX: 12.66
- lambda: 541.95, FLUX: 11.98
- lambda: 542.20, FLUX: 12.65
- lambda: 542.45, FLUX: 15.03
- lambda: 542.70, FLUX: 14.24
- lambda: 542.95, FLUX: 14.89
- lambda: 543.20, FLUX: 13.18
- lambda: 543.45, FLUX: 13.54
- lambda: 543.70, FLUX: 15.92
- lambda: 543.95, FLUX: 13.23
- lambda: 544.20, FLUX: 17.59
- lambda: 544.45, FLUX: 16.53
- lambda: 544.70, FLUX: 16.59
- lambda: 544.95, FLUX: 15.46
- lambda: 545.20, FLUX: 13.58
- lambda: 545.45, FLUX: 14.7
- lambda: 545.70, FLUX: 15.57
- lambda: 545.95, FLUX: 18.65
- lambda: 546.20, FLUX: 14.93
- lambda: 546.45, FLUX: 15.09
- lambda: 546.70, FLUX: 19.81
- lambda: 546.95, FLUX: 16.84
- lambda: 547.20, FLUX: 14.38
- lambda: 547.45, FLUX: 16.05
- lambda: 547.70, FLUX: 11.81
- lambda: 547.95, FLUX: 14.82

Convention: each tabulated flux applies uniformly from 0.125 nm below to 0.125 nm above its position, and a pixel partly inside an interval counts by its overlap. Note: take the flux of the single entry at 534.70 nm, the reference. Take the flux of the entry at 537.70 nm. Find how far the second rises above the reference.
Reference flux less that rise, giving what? 17.4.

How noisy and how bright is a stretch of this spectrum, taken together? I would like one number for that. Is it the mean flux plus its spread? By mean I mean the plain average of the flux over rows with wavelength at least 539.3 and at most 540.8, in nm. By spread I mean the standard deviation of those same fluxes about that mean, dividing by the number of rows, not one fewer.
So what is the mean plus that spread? 14.9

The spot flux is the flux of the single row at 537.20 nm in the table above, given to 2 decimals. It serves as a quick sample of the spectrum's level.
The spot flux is 20.03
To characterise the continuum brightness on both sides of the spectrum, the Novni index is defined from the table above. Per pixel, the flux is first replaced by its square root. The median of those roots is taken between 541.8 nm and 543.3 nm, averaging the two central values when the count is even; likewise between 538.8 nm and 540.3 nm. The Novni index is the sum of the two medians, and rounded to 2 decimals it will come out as 7.43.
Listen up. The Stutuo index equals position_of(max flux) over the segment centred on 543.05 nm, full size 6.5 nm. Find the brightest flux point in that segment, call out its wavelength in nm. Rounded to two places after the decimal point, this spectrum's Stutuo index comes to 545.95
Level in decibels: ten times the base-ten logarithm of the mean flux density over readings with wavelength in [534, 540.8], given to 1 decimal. 11.9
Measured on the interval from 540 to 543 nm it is 11.3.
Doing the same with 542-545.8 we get 11.7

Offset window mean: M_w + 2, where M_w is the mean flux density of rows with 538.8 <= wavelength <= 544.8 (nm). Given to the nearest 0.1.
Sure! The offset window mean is 16.0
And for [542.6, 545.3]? 17.0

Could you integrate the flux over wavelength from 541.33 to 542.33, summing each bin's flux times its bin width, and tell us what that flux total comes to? 12.6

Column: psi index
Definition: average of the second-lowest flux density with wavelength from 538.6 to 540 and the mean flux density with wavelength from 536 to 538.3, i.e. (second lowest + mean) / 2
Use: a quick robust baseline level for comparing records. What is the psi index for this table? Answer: 14.2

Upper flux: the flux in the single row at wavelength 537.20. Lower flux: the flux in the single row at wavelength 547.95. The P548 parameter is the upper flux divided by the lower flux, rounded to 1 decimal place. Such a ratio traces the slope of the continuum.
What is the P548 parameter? 1.4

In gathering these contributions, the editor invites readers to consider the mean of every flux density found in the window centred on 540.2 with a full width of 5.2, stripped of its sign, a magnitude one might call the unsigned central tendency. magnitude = 14.0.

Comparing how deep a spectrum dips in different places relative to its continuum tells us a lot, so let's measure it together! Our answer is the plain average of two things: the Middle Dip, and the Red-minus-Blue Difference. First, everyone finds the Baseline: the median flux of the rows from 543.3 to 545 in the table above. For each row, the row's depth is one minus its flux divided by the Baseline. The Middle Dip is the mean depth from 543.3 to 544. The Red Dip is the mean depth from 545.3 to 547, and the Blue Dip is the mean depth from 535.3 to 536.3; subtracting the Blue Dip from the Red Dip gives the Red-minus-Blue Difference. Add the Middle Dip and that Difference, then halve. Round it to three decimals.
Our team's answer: 0.092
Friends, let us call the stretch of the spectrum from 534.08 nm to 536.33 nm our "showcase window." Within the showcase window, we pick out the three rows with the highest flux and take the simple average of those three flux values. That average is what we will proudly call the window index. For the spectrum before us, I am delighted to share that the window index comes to 18.2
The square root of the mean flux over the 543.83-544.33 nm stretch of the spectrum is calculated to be 3.93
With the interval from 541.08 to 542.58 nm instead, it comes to 3.63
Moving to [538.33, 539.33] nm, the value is 3.81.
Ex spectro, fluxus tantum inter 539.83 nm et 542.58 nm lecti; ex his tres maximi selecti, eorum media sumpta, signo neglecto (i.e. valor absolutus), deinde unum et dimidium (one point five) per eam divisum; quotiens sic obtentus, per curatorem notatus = 0.100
